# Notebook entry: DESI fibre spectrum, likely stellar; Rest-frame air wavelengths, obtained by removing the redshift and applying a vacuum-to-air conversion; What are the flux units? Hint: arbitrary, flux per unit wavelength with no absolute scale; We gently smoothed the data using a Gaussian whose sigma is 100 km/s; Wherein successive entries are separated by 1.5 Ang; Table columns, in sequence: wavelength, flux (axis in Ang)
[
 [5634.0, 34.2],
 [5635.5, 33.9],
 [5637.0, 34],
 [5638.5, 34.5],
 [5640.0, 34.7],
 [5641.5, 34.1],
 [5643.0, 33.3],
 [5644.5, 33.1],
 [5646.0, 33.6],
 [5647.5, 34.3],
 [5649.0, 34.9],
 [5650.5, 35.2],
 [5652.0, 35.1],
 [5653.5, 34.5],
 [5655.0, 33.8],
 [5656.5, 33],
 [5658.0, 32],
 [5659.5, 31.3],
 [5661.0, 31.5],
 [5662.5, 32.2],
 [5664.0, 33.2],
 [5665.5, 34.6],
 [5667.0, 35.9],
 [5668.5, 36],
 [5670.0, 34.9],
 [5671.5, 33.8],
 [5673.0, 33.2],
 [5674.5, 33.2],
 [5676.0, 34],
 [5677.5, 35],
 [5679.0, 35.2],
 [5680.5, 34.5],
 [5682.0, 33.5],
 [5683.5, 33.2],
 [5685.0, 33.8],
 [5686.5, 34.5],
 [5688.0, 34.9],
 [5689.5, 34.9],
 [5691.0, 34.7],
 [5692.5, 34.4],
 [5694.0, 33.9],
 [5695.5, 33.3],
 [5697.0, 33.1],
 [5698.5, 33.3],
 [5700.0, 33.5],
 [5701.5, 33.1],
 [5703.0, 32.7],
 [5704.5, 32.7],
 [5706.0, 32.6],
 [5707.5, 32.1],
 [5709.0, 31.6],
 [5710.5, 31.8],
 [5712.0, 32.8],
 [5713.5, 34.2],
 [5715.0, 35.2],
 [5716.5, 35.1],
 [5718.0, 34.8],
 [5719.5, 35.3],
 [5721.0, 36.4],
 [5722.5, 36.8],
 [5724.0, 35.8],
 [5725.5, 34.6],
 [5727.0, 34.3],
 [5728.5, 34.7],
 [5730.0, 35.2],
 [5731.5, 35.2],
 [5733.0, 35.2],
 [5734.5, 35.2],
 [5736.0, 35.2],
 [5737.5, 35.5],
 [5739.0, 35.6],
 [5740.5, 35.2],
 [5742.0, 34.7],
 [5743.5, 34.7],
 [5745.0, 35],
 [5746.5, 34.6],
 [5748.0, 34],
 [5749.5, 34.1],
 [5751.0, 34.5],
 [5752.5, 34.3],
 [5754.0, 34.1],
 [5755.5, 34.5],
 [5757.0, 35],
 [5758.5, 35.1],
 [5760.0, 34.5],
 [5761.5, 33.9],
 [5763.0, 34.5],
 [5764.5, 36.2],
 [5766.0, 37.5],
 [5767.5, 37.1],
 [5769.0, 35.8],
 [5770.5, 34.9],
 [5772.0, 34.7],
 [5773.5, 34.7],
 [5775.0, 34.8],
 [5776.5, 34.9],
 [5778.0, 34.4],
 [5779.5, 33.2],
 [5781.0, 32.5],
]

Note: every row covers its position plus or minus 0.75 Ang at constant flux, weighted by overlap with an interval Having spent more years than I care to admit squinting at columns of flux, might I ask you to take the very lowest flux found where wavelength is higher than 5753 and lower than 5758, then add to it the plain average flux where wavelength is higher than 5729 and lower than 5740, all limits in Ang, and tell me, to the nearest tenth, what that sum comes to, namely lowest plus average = 69.4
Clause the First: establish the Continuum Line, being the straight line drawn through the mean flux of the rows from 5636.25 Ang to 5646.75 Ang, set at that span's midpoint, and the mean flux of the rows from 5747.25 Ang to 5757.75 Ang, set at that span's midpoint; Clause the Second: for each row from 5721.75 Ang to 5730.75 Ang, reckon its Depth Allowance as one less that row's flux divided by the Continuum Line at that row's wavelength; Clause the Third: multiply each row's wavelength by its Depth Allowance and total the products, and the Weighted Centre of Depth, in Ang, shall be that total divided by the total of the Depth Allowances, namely 5724.7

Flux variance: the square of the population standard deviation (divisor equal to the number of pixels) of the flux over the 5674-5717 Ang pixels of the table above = 1.0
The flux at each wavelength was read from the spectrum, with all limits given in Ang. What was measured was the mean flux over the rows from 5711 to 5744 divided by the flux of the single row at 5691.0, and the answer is 1.01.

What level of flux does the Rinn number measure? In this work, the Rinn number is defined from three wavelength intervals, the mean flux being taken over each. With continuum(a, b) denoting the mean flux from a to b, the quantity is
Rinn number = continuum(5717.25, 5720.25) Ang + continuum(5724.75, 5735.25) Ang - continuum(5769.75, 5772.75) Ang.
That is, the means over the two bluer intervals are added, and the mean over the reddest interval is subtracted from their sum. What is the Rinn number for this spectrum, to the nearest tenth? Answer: 35.2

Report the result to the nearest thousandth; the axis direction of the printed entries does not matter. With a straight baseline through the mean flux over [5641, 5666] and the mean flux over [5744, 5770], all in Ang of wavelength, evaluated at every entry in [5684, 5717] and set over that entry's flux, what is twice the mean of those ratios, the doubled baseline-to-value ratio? 2.040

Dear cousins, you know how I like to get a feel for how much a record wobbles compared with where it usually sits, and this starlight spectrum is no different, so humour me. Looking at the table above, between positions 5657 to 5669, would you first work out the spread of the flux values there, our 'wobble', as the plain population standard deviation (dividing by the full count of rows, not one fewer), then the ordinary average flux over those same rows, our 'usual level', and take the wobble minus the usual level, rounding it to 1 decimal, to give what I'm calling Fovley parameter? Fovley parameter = -31.5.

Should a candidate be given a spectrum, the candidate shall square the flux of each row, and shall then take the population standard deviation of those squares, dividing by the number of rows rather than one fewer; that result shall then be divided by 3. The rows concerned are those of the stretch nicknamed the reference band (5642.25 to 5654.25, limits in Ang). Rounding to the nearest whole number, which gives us 18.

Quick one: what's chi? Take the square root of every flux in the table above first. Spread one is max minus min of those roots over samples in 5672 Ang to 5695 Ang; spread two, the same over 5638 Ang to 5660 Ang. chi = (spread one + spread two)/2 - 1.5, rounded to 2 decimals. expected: -1.25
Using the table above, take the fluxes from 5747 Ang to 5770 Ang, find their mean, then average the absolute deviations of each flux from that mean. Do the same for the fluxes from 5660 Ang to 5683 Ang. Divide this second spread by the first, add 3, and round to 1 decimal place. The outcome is 4.2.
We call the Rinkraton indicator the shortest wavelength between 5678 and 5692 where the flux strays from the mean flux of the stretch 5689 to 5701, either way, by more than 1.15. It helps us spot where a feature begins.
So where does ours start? 5679.0 Ang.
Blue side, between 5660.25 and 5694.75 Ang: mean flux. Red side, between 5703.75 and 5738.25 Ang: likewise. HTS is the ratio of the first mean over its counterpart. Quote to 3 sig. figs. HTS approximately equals 0.991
